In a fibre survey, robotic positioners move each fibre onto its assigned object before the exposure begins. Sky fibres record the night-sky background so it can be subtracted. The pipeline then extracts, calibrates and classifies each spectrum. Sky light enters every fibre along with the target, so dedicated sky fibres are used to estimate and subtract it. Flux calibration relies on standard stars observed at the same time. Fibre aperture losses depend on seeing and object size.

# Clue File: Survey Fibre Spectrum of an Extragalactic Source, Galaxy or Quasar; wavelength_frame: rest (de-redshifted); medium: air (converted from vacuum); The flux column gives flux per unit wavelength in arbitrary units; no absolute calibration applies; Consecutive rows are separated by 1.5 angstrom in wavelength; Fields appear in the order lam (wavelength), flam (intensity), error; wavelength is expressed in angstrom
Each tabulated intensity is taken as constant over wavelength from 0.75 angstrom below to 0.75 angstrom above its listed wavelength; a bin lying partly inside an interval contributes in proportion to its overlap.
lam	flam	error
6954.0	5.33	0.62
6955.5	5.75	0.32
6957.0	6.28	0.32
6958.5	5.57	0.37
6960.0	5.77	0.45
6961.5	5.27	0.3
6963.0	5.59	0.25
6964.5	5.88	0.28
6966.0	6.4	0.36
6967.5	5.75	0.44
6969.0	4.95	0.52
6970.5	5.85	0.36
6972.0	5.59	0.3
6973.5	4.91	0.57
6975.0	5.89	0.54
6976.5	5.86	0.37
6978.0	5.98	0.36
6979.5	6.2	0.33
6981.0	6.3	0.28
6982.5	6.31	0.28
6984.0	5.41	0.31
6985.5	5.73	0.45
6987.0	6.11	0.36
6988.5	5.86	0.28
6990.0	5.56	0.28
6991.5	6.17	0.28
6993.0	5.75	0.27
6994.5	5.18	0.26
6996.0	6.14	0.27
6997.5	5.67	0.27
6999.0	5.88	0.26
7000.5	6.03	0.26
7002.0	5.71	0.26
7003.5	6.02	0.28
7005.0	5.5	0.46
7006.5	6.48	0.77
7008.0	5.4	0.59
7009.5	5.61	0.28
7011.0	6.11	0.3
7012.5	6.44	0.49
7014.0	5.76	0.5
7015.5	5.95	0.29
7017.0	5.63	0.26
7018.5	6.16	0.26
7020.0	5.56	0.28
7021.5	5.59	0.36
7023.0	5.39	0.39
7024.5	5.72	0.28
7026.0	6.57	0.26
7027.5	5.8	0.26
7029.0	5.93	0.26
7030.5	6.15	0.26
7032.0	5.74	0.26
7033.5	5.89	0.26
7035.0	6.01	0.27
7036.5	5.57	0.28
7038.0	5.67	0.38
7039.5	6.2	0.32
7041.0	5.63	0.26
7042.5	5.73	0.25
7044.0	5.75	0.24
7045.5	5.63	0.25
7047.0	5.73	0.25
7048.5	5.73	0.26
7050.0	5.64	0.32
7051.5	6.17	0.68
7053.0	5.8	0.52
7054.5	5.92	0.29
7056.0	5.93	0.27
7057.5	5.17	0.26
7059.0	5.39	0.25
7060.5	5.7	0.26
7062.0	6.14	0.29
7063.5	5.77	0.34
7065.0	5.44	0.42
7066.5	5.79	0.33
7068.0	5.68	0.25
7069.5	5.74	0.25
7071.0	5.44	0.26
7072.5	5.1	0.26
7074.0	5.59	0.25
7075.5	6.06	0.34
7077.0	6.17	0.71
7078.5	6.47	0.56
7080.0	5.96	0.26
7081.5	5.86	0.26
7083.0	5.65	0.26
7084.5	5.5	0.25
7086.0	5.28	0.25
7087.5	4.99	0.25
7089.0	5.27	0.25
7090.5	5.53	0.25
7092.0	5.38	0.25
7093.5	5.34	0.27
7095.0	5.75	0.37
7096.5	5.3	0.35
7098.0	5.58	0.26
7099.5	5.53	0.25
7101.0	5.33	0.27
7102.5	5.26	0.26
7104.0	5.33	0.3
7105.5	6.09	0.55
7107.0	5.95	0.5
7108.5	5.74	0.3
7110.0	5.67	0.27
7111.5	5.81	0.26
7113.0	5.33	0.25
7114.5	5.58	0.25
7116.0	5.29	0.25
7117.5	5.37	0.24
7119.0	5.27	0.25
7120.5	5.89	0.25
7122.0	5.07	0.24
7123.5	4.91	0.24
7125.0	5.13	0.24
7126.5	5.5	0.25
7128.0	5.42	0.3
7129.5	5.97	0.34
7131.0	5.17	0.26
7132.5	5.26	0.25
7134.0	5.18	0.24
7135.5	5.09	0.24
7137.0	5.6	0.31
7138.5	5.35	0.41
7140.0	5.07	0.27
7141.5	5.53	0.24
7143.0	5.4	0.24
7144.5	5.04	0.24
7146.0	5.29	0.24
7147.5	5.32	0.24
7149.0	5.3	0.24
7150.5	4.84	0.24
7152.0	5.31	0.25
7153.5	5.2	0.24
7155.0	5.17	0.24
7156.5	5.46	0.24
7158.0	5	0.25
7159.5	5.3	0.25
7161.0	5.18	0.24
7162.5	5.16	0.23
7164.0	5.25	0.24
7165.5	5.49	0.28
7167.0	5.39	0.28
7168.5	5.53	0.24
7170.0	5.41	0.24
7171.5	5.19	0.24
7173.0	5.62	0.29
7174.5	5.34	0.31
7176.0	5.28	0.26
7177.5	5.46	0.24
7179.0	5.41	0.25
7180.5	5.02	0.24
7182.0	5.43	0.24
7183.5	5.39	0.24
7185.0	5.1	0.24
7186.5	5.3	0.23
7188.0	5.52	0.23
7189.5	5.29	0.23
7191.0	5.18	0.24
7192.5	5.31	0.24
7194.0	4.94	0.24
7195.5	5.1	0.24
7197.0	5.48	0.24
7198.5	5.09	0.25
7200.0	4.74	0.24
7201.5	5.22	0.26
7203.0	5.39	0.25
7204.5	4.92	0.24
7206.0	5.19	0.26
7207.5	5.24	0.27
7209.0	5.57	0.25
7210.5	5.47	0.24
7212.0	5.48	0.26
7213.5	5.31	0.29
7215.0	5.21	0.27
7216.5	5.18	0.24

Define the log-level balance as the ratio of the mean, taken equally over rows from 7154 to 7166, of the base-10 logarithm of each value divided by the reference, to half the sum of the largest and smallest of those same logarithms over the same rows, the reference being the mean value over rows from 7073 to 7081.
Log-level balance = 0.99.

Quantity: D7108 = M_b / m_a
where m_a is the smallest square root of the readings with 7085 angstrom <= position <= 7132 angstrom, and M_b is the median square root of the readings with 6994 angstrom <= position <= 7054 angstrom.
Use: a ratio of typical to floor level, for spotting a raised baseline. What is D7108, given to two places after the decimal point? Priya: 1.08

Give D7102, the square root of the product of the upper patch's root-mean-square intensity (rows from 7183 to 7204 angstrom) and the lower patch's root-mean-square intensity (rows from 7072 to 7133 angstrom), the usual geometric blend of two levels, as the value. 5.38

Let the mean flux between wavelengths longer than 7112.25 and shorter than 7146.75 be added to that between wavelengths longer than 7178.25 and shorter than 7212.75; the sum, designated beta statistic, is 10.59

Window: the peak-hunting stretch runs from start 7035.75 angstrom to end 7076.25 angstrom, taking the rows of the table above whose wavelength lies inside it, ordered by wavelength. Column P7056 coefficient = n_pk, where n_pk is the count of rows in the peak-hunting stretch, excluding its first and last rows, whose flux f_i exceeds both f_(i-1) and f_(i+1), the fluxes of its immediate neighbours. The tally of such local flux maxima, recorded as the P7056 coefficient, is 7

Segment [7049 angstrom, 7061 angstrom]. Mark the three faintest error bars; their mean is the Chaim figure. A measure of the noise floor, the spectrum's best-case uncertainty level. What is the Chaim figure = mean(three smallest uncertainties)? 0.257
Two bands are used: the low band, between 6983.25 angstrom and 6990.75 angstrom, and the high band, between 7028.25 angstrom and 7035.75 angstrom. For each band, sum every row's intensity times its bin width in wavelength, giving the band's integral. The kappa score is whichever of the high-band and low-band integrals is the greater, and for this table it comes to 44.6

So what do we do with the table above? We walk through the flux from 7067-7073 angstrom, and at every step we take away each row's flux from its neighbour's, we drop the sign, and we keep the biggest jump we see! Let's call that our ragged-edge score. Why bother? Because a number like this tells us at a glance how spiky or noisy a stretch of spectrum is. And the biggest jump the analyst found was 0.34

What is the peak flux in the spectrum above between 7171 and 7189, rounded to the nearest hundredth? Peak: 5.62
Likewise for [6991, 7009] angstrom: 6.48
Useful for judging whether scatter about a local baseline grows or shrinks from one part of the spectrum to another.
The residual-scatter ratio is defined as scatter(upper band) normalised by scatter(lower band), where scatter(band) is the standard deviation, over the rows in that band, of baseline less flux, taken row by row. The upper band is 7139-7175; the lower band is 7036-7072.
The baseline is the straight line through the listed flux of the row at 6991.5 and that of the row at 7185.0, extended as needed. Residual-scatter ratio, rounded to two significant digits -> 0.89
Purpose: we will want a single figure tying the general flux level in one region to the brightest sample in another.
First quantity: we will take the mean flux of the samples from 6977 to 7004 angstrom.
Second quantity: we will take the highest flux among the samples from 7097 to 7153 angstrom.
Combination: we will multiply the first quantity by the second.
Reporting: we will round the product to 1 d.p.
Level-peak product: 35.9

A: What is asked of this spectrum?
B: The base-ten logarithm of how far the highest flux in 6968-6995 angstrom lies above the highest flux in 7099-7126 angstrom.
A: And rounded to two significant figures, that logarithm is -0.66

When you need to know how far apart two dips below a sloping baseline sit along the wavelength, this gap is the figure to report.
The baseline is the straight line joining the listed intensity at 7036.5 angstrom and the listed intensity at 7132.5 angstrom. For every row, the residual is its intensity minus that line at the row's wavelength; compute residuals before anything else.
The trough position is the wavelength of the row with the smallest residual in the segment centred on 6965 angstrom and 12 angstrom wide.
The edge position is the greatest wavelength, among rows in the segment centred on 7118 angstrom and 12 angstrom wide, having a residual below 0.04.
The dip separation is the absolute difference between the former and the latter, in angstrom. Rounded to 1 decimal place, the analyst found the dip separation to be 154.5 angstrom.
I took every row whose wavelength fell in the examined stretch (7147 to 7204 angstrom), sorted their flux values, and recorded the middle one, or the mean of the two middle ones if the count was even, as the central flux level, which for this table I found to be 5.30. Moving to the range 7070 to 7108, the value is 5.53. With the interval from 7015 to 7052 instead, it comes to 5.73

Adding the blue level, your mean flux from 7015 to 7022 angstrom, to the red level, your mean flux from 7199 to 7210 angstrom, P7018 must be 11.0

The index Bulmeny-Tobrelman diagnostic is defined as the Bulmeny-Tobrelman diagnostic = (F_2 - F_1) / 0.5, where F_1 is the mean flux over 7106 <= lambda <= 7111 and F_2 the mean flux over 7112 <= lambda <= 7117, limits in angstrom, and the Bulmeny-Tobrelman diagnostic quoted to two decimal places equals -0.77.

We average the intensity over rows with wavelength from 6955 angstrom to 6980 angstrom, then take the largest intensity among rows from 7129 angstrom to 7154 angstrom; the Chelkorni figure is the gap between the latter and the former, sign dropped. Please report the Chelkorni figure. 0.24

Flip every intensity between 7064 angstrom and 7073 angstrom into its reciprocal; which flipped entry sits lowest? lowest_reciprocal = 0.173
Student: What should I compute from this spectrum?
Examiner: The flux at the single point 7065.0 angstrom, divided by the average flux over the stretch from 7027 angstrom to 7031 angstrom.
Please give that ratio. 0.91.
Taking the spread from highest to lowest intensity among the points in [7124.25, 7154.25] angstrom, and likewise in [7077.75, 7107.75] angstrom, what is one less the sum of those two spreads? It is -1.61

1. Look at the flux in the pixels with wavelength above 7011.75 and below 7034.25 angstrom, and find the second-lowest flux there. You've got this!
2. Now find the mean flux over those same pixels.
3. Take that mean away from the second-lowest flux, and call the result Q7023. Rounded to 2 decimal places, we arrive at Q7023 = -0.33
